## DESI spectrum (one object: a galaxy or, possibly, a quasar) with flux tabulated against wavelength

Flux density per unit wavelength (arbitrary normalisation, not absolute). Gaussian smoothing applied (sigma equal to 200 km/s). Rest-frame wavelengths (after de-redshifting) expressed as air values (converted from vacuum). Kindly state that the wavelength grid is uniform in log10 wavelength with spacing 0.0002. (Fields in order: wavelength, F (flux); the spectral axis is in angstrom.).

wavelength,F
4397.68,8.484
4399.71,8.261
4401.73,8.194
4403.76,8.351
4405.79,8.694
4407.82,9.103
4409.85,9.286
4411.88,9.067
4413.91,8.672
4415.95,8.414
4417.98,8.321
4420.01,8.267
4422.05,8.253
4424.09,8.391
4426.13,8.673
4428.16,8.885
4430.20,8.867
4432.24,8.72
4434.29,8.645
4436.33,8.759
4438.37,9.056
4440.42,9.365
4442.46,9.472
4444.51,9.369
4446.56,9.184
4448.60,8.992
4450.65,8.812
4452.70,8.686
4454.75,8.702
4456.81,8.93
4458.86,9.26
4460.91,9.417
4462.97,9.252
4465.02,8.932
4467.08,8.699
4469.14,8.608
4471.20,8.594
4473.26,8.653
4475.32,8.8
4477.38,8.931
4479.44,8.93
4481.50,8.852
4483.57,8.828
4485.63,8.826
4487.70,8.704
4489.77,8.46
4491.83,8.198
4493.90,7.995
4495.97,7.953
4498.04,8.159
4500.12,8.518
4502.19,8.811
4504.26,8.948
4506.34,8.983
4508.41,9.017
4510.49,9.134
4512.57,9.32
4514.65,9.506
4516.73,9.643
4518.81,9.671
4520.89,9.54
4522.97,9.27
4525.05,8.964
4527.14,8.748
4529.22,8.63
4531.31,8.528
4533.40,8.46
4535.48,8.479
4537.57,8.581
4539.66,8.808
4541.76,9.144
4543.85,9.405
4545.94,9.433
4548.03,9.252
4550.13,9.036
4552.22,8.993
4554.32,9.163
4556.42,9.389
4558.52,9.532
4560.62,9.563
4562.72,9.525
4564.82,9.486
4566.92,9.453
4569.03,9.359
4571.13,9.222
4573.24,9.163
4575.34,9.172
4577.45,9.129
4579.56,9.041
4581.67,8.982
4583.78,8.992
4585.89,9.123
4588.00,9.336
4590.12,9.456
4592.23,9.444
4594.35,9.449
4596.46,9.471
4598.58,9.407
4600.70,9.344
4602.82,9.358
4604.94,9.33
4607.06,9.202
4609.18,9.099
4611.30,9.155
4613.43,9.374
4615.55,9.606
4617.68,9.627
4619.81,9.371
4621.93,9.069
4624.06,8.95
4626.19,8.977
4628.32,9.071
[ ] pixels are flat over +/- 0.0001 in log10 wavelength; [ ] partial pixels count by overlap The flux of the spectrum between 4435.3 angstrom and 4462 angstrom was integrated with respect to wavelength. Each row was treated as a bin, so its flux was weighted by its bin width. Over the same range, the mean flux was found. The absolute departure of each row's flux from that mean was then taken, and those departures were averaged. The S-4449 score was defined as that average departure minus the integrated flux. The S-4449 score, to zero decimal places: -242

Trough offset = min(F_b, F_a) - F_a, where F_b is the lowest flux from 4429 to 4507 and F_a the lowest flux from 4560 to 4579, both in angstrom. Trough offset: -1.18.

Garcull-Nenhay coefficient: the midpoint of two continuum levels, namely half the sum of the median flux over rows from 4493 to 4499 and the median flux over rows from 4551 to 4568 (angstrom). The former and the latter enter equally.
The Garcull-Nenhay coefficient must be 8.73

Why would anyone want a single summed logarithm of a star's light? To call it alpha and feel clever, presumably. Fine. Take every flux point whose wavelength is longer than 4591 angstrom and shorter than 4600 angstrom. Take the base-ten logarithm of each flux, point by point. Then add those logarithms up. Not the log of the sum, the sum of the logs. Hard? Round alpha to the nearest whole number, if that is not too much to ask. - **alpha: 4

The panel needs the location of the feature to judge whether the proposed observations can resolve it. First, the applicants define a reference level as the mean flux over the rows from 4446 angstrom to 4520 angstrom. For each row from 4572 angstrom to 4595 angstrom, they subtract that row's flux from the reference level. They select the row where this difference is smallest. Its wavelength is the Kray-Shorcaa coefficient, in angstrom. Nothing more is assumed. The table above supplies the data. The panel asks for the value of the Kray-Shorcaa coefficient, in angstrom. 4590.12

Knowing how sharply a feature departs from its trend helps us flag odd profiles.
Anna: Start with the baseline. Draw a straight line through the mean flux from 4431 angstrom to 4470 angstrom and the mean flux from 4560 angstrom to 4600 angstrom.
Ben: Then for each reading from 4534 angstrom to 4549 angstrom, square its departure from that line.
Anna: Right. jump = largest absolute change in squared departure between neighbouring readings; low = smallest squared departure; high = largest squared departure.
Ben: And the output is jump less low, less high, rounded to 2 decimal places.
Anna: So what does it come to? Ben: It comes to -0.29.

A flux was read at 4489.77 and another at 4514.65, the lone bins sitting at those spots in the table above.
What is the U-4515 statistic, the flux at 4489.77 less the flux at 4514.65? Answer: -1.0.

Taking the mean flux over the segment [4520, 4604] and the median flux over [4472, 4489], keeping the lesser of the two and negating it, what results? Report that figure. -8.83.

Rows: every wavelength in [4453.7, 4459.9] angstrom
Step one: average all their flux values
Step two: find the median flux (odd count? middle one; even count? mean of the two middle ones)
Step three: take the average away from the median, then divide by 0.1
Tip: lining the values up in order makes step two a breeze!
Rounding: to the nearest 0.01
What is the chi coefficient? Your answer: -0.34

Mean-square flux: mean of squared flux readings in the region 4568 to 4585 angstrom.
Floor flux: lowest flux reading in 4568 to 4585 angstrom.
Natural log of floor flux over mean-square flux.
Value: -2.23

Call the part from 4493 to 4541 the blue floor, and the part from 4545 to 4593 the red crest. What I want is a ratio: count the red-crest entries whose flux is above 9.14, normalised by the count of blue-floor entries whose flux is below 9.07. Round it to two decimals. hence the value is 1.00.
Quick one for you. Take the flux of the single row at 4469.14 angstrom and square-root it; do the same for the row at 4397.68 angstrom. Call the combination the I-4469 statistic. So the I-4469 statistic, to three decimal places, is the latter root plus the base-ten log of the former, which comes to 3.380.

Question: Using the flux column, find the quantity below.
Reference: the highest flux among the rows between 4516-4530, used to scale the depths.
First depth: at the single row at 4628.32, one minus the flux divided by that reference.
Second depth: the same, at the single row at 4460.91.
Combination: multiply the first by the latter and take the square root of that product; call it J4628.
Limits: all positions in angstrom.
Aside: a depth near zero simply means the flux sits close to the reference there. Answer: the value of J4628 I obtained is 0.040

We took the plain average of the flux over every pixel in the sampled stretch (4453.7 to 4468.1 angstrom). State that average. 9.03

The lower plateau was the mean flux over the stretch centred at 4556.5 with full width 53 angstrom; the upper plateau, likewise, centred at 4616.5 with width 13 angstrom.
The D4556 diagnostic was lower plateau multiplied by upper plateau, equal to 85.5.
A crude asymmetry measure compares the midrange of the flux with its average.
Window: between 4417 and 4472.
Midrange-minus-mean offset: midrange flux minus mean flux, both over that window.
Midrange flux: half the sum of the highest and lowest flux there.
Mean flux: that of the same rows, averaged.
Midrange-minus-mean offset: 0.01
